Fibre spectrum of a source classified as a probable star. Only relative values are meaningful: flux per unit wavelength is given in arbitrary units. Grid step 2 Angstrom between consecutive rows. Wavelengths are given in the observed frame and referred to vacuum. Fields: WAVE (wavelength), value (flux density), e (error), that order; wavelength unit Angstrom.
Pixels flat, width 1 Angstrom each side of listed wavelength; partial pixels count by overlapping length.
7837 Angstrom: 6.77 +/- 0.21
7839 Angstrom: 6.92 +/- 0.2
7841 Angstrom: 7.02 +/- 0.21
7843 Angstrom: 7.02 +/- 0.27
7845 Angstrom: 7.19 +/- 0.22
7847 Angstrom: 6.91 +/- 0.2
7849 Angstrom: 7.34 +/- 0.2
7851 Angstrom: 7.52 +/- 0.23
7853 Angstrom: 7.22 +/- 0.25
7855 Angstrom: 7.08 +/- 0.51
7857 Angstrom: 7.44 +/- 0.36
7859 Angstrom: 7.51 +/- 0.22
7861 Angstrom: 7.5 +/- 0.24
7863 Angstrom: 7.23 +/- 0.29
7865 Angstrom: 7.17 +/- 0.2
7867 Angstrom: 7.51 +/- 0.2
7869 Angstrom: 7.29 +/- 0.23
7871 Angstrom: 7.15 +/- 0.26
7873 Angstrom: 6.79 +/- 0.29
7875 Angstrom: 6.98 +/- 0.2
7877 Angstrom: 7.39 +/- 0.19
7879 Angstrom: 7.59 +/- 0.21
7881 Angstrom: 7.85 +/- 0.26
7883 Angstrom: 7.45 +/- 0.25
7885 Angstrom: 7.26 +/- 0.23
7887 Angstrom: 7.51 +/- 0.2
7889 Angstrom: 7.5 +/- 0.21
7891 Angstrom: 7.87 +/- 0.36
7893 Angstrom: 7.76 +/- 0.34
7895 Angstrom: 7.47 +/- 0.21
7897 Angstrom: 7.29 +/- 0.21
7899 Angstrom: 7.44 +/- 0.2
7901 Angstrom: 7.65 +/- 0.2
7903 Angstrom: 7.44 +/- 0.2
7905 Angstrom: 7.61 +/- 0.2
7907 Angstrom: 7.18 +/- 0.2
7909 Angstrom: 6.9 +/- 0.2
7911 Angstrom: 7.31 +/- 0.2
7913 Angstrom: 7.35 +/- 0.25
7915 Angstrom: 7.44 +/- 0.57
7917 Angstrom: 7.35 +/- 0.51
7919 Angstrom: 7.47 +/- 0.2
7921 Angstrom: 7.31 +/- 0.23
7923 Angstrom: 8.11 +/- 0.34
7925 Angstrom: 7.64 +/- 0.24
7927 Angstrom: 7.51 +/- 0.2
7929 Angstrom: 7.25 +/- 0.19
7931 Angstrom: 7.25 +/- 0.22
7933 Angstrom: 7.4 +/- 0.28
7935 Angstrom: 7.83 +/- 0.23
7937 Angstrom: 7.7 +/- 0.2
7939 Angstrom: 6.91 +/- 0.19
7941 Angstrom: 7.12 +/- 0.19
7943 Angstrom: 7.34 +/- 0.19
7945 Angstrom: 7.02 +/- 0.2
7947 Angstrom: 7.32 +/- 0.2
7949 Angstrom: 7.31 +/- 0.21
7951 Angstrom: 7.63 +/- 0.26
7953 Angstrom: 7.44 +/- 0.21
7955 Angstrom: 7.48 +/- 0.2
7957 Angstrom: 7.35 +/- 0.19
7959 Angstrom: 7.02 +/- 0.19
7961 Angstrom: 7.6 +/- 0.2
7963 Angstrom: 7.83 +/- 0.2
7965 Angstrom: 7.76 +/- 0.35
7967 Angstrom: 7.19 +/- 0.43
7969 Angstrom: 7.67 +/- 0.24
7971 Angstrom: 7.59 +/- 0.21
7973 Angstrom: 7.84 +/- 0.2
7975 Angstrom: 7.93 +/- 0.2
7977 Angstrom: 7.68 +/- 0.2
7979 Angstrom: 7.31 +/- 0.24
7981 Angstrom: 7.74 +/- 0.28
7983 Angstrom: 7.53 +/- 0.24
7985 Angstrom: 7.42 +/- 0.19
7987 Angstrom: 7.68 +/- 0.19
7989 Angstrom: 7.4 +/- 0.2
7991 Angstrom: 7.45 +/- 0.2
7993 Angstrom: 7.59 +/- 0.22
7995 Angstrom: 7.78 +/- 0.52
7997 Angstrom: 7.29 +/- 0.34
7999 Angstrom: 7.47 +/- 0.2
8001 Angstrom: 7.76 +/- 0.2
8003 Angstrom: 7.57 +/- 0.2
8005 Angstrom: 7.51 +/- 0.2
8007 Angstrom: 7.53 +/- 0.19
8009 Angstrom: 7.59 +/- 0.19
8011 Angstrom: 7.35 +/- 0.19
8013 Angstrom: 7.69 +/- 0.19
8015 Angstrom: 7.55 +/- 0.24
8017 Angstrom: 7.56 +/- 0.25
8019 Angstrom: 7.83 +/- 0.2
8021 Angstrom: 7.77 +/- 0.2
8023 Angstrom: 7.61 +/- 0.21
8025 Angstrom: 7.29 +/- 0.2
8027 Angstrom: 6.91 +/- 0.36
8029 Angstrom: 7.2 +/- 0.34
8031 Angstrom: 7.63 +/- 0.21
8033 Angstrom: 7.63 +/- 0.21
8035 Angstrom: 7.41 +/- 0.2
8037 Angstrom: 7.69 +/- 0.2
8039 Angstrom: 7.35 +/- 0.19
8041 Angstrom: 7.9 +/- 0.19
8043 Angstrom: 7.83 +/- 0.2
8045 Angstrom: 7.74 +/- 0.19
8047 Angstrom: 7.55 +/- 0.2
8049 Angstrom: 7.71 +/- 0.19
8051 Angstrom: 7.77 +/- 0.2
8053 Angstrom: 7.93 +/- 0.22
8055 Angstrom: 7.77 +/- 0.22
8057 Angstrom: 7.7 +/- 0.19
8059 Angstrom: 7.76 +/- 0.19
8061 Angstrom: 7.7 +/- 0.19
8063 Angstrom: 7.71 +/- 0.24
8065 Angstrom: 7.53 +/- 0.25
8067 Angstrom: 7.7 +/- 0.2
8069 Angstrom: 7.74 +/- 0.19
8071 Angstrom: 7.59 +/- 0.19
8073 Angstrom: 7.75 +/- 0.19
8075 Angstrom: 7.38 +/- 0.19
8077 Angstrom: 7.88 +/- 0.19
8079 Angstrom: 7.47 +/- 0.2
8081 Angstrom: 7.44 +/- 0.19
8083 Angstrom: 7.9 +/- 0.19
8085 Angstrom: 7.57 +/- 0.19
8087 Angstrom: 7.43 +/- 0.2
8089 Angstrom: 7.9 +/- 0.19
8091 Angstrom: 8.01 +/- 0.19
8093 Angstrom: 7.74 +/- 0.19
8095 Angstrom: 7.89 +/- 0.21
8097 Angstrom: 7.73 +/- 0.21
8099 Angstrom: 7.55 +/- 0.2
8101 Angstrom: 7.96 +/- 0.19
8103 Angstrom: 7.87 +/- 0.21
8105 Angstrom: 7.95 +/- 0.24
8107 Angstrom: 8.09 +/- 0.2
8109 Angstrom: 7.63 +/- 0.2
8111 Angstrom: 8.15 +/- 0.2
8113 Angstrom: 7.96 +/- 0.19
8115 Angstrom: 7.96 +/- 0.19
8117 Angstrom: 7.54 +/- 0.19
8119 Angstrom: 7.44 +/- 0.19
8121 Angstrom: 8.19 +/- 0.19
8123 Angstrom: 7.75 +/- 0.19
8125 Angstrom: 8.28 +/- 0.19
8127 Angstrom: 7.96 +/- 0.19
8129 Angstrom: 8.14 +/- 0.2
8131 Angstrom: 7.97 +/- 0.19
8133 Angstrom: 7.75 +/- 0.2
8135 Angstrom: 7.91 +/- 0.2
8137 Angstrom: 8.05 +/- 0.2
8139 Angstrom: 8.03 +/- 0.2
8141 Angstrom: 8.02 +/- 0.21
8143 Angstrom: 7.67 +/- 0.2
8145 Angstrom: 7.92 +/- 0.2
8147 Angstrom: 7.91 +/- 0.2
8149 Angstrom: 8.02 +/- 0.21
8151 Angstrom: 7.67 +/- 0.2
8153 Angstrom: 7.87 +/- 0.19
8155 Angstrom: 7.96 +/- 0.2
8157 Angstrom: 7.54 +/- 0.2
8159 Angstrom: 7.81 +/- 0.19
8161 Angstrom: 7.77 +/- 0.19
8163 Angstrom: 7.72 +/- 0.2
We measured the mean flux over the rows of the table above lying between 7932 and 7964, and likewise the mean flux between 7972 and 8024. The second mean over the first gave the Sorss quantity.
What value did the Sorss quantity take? 1.03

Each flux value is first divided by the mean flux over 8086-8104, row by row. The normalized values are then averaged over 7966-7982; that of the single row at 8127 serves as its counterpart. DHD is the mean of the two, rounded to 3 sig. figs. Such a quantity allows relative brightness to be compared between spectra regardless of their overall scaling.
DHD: 1.00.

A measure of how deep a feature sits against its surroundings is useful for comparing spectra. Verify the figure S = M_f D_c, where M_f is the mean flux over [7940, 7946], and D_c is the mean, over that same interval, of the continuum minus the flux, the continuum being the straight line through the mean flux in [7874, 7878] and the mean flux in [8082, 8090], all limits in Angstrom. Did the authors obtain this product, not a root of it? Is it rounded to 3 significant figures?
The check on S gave 1.36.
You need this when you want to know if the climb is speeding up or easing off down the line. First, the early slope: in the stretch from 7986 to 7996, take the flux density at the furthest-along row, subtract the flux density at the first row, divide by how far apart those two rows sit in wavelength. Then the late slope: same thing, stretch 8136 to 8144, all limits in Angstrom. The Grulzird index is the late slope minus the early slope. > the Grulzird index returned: -0.076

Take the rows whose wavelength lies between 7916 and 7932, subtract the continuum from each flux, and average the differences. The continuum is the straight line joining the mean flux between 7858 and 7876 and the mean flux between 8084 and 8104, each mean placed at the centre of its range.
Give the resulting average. 0.117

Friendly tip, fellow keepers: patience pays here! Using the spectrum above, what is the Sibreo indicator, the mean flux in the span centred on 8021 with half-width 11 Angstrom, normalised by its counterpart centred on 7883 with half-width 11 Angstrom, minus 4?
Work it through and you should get -2.99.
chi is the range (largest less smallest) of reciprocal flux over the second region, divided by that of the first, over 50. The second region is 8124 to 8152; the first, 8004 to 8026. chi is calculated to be 0.020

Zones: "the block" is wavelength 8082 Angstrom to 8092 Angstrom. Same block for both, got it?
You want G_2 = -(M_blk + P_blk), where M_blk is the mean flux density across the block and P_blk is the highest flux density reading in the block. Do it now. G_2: -15.8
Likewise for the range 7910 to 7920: -14.9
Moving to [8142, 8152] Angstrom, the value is -15.9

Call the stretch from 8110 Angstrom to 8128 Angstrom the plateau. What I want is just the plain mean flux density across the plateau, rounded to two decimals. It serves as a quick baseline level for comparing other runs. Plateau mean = 7.91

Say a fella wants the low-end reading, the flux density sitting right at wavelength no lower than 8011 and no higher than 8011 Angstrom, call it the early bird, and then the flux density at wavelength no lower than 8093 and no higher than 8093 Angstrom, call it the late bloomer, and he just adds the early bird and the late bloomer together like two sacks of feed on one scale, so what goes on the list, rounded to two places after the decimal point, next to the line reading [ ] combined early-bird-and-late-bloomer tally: 15.09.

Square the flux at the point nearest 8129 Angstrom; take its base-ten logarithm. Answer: 1.82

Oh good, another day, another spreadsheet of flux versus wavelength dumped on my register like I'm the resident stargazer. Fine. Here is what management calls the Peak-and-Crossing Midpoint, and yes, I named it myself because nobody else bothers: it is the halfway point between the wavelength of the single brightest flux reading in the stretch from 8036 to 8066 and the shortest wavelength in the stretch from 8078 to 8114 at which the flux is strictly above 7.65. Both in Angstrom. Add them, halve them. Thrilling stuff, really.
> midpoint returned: 8068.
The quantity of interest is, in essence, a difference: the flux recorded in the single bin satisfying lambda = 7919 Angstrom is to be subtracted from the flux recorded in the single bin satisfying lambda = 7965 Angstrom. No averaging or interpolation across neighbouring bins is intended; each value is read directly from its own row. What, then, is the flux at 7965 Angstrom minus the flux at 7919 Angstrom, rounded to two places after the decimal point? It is 0.29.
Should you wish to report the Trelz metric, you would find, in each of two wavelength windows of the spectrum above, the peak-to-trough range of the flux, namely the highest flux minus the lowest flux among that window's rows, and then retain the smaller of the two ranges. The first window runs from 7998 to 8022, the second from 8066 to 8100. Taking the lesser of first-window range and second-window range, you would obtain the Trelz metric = 0.5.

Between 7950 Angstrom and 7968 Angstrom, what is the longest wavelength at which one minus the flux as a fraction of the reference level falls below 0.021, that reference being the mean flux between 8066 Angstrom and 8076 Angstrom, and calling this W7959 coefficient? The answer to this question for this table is 7965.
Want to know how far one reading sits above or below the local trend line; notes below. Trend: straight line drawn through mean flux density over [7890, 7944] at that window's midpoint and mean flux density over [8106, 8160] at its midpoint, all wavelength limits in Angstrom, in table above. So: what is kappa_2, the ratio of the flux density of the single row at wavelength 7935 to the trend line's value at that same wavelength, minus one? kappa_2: 0.047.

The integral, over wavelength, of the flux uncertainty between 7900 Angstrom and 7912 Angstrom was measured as 2.40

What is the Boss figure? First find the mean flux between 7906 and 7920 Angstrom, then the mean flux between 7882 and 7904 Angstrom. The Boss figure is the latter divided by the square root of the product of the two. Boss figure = 1.015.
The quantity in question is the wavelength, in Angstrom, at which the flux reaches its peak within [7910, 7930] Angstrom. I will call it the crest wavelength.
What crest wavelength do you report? 7923 Angstrom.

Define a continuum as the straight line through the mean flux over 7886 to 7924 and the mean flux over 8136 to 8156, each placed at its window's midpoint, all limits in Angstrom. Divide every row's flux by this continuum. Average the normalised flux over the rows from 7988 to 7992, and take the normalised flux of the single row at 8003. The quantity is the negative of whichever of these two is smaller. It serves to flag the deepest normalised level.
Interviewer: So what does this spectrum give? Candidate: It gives -0.97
